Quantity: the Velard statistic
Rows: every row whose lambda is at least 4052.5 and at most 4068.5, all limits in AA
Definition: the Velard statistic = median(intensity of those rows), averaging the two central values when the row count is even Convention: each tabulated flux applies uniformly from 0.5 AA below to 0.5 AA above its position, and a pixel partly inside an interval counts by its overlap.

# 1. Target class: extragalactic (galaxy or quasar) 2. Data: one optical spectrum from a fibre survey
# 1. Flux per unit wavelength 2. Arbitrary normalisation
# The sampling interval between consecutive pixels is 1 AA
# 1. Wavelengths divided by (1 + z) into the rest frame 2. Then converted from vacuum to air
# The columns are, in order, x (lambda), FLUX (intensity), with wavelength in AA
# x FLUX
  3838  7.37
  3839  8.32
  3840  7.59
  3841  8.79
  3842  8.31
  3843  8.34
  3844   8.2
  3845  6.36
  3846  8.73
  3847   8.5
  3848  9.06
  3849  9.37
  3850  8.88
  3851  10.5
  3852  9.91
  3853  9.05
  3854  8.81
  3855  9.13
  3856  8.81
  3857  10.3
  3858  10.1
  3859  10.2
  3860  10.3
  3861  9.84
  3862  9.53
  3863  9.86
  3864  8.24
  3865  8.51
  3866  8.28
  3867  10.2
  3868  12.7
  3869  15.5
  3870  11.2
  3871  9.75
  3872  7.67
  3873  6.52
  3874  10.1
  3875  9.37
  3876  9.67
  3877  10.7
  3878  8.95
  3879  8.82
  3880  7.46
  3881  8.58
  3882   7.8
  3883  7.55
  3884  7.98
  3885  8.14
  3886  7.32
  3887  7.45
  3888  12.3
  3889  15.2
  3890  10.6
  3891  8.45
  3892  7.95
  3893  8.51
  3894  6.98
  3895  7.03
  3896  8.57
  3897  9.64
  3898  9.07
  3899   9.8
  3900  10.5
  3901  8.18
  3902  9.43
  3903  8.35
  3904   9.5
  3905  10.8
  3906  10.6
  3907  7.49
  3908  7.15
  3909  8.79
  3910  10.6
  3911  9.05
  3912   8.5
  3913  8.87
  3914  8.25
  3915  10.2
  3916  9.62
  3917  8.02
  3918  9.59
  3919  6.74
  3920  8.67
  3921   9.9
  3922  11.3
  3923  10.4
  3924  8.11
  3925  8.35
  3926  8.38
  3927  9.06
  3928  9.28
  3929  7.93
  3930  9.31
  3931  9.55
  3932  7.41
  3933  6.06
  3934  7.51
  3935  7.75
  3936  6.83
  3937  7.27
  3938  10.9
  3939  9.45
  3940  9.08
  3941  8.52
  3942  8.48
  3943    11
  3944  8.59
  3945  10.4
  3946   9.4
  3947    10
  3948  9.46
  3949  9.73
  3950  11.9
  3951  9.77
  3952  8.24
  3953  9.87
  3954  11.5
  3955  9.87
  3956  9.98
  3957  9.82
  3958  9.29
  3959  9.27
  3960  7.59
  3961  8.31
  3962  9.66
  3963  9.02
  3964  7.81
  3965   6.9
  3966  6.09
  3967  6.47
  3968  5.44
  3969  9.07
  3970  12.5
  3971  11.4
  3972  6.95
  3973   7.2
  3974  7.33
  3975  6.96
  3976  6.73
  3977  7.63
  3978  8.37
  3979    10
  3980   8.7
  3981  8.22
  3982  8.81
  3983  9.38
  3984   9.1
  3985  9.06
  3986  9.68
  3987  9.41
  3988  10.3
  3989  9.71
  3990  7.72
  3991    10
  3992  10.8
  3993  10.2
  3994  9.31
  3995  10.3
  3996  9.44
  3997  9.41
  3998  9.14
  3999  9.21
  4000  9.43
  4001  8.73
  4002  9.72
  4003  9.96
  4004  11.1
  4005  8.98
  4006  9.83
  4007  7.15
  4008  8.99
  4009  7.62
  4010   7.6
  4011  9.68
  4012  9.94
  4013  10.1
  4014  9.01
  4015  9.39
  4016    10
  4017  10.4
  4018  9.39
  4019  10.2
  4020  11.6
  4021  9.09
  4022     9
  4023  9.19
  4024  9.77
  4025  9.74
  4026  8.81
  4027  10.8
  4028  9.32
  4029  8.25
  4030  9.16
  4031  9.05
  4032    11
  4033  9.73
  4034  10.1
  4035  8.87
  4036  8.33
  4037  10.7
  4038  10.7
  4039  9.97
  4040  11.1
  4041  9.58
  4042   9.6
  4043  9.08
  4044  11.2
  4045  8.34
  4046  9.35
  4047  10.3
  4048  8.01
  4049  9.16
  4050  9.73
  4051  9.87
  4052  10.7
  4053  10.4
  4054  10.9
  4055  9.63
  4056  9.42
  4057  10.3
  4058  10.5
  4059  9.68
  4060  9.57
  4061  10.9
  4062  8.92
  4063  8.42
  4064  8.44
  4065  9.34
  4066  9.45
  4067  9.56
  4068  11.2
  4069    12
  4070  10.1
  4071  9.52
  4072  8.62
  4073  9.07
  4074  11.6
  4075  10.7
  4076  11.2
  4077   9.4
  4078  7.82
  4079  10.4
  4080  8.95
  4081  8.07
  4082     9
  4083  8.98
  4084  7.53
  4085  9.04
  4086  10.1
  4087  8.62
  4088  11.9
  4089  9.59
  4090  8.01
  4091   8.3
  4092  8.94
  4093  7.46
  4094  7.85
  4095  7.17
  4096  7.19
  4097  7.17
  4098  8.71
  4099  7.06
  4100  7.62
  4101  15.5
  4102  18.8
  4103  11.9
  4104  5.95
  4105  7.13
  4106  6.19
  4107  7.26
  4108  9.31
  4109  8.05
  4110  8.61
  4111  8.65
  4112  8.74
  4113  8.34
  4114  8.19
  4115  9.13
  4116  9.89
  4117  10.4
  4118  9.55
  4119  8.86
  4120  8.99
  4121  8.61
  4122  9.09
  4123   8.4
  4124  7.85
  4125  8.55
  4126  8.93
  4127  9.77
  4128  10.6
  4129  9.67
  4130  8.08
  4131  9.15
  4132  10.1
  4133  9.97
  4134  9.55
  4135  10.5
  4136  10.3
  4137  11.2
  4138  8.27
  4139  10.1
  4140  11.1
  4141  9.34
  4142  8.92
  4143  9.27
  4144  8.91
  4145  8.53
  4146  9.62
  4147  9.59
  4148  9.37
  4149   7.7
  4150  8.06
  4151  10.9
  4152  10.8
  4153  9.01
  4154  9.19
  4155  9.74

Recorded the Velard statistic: 9.6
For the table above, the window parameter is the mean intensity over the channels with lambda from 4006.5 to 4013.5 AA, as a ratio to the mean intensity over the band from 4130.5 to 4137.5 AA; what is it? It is 0.86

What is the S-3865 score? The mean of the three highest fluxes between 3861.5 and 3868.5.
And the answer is 10.9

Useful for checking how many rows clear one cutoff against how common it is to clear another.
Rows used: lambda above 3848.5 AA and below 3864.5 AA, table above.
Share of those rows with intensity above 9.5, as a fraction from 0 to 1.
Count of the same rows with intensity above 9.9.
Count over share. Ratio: 10.7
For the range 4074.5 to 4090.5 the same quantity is 13.3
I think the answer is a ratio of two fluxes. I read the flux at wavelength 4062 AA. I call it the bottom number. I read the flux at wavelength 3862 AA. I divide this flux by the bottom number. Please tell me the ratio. 1.07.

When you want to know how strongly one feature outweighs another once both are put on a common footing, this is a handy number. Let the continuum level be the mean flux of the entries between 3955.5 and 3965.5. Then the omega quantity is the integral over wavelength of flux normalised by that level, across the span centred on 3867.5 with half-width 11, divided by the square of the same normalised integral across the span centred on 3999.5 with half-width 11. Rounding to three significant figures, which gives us 0.0457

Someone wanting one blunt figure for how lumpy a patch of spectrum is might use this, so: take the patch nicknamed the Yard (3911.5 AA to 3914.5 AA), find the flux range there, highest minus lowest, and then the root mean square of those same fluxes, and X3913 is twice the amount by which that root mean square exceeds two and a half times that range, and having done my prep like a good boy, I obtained 14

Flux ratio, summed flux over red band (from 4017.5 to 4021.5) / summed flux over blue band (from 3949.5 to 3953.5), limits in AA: 1.0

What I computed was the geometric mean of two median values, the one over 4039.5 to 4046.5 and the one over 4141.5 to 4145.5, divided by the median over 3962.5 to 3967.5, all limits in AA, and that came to 1.3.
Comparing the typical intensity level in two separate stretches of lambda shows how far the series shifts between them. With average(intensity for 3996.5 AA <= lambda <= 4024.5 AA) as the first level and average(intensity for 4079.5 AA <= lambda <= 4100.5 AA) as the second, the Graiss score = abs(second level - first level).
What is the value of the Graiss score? 1.0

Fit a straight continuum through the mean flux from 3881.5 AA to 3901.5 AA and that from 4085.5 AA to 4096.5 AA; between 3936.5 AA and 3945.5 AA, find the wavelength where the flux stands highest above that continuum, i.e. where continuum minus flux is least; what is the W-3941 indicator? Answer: 3943 AA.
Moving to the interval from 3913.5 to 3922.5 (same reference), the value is 3922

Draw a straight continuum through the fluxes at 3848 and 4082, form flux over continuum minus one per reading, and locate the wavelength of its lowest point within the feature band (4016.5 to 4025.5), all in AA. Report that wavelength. 4022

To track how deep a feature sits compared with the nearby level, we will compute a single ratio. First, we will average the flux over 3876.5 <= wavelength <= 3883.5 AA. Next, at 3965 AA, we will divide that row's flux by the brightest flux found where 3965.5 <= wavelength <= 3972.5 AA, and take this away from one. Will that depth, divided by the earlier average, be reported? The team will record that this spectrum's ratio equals 0.052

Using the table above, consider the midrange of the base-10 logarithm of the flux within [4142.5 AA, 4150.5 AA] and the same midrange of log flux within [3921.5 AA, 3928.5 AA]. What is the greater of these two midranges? 0.98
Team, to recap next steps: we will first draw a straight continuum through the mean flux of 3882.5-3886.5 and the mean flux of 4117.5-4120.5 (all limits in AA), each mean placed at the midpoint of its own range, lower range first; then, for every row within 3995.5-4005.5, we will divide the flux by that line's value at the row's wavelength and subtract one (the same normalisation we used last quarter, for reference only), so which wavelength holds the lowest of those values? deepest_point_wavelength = 4001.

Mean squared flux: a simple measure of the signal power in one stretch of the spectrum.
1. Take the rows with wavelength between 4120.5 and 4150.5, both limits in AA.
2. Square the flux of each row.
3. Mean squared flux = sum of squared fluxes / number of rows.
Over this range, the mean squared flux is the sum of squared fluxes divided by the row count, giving 87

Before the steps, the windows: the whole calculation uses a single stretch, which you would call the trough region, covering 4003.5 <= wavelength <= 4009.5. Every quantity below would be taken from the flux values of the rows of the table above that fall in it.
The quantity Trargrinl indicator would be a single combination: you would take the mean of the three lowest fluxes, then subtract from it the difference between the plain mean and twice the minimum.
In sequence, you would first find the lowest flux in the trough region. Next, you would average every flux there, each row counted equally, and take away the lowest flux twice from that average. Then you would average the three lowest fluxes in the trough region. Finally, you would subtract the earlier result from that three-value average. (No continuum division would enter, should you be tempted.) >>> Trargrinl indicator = 13.3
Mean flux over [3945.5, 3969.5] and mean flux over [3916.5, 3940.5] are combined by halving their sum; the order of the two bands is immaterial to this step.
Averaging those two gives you 8.78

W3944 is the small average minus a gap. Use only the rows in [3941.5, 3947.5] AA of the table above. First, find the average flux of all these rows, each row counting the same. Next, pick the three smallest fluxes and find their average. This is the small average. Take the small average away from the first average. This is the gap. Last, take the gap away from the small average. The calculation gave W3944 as 8.0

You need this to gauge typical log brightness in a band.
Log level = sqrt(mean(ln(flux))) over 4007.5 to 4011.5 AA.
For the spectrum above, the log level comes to 1.46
